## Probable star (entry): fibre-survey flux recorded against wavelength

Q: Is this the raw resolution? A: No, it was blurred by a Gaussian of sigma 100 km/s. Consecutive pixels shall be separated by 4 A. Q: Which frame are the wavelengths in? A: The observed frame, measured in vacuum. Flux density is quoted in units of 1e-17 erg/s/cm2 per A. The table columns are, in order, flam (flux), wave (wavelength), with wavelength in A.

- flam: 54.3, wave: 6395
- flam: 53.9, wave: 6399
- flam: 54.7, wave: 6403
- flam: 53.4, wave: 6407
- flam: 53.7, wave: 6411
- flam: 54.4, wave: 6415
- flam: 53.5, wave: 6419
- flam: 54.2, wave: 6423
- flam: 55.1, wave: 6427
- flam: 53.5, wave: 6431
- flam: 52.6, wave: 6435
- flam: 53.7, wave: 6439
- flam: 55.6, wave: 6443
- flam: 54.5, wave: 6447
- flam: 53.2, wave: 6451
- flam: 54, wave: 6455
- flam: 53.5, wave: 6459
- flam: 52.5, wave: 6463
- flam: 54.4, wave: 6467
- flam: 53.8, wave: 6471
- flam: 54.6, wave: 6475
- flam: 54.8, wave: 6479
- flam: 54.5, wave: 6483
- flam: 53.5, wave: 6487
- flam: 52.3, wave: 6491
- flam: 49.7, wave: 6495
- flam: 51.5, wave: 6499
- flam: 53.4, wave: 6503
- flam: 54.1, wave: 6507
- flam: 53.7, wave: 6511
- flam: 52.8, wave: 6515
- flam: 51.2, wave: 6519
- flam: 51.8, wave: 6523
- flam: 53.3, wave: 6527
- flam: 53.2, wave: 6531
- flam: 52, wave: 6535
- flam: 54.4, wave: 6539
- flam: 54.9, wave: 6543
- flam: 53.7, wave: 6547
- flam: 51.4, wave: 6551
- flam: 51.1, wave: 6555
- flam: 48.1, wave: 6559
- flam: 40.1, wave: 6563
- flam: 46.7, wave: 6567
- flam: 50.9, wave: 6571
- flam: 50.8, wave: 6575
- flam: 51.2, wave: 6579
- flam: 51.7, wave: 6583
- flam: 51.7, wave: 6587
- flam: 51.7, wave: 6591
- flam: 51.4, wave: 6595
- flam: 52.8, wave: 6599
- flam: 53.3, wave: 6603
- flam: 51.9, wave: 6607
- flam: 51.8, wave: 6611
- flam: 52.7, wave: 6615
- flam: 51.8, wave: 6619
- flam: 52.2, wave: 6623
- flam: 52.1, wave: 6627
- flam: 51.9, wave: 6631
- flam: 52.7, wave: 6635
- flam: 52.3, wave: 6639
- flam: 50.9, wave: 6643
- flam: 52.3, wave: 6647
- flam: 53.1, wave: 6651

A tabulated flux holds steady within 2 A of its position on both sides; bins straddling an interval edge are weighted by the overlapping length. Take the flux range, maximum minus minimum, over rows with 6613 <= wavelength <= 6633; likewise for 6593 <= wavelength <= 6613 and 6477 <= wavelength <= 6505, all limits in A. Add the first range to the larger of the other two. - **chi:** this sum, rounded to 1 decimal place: 6.0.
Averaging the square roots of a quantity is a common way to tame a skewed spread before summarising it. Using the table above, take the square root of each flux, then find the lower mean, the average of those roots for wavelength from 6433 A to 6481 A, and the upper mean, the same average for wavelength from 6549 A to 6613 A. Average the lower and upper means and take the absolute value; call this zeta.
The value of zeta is 7.22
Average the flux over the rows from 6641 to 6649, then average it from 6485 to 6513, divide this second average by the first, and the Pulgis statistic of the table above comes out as 1.02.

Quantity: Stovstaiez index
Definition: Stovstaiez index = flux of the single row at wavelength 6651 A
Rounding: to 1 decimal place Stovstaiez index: 53.1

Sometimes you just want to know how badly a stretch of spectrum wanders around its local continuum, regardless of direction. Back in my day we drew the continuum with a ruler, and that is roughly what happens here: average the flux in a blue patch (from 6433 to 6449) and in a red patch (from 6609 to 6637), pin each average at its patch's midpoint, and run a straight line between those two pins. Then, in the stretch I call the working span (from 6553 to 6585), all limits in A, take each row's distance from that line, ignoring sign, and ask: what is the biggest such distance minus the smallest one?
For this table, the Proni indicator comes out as 11.8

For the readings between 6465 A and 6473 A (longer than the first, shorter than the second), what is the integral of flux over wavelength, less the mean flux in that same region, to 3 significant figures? 379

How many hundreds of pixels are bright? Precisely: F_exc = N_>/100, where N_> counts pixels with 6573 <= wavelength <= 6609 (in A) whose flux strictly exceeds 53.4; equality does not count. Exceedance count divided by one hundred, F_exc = 0.000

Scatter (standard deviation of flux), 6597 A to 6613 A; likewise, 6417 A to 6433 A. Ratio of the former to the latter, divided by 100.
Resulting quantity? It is 0.010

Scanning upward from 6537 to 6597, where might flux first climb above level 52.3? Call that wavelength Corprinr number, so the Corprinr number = 6539 A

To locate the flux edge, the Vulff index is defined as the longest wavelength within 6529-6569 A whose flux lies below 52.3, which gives 6567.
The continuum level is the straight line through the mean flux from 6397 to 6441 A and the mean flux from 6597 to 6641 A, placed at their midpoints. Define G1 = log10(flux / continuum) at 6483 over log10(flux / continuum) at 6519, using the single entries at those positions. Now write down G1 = -0.6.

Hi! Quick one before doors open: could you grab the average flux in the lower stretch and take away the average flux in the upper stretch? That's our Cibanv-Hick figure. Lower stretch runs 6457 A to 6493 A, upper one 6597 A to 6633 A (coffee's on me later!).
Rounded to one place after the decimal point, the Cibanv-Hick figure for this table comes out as 1.5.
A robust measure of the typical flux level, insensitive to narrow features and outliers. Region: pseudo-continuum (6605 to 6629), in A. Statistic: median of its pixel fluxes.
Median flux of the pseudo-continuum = 52.0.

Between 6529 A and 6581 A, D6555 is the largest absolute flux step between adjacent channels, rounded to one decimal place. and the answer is 8.0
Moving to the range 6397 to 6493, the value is 1.9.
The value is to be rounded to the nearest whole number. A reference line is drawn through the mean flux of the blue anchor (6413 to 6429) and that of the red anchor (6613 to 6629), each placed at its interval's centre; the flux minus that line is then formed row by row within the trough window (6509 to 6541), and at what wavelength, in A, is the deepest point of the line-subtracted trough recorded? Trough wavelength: 6519 A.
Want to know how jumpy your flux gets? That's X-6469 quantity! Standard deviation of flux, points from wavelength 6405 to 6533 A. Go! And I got 1.2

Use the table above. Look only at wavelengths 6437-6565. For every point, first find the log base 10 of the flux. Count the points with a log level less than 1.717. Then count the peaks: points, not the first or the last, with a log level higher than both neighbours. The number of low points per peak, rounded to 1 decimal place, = 1.3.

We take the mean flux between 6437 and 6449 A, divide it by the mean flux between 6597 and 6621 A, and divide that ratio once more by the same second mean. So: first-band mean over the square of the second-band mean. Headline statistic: 0.0199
